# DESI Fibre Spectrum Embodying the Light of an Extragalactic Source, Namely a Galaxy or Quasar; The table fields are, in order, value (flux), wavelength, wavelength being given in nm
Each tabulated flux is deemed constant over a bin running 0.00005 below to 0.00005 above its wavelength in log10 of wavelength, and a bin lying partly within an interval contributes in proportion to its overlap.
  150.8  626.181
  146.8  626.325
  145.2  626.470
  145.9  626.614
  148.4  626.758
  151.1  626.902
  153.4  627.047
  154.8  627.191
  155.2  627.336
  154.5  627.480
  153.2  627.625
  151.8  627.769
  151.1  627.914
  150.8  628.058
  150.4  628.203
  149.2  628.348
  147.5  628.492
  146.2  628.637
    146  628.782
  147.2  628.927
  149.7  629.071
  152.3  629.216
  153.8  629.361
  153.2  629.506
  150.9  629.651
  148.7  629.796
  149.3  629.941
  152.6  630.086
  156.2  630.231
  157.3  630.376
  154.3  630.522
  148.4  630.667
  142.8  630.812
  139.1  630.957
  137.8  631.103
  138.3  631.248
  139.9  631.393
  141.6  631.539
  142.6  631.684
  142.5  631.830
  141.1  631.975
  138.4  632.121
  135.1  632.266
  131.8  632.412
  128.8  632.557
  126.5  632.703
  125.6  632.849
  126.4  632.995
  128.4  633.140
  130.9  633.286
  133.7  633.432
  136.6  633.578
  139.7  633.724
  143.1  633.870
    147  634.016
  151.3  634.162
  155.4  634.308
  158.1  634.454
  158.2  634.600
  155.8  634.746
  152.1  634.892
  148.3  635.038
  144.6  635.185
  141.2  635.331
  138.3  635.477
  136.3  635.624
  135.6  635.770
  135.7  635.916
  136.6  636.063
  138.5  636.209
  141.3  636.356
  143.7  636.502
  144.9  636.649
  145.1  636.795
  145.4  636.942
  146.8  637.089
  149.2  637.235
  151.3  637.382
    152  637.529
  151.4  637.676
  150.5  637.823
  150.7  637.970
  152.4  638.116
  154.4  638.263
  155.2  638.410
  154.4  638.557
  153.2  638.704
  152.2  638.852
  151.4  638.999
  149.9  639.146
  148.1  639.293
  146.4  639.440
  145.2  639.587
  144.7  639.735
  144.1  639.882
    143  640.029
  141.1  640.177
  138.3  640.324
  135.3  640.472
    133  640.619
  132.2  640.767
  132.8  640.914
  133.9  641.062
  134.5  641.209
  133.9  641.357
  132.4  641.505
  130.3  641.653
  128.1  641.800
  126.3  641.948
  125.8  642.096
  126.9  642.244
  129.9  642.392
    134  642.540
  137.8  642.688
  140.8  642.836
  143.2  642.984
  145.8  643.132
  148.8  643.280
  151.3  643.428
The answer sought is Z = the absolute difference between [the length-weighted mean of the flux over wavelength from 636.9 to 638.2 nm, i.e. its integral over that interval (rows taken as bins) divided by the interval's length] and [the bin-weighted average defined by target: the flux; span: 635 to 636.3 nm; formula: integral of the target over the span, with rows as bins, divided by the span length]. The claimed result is 11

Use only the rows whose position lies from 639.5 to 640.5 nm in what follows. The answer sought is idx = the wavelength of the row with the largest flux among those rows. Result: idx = 639.587 nm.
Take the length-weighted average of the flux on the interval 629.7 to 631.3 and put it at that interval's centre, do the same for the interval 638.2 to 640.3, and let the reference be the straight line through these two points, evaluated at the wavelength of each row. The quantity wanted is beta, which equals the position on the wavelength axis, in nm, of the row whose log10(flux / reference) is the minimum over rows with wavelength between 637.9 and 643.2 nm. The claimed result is 642.096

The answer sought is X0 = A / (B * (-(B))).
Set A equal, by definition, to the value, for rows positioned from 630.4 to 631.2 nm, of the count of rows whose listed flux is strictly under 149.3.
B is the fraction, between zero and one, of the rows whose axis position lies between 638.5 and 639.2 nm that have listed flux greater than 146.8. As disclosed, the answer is -4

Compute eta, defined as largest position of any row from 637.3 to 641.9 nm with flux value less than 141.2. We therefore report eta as 641.800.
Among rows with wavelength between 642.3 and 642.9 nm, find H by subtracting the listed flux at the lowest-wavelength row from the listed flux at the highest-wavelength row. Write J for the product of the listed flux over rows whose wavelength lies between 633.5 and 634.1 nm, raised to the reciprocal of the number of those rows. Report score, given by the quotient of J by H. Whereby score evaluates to 13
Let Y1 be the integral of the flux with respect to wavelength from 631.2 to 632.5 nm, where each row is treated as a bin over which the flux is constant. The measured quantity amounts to 181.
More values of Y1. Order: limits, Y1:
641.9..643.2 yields 175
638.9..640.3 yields 204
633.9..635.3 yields 212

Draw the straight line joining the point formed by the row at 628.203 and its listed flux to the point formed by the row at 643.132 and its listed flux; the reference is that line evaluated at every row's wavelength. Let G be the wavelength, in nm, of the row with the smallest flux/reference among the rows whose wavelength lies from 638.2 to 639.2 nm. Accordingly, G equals 639.146 nm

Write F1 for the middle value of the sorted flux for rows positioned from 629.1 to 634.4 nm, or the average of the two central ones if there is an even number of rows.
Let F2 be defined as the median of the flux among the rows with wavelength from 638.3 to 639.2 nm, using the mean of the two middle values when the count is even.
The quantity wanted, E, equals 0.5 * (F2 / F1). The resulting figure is 0.537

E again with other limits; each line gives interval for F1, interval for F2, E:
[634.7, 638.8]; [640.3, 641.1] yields 0.452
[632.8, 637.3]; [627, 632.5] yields 0.521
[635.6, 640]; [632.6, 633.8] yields 0.440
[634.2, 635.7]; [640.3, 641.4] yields 0.446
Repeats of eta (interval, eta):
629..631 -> 630.957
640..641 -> 640.914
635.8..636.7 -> 636.209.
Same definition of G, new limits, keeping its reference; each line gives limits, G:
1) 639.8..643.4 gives 642.096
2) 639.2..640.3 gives 640.177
